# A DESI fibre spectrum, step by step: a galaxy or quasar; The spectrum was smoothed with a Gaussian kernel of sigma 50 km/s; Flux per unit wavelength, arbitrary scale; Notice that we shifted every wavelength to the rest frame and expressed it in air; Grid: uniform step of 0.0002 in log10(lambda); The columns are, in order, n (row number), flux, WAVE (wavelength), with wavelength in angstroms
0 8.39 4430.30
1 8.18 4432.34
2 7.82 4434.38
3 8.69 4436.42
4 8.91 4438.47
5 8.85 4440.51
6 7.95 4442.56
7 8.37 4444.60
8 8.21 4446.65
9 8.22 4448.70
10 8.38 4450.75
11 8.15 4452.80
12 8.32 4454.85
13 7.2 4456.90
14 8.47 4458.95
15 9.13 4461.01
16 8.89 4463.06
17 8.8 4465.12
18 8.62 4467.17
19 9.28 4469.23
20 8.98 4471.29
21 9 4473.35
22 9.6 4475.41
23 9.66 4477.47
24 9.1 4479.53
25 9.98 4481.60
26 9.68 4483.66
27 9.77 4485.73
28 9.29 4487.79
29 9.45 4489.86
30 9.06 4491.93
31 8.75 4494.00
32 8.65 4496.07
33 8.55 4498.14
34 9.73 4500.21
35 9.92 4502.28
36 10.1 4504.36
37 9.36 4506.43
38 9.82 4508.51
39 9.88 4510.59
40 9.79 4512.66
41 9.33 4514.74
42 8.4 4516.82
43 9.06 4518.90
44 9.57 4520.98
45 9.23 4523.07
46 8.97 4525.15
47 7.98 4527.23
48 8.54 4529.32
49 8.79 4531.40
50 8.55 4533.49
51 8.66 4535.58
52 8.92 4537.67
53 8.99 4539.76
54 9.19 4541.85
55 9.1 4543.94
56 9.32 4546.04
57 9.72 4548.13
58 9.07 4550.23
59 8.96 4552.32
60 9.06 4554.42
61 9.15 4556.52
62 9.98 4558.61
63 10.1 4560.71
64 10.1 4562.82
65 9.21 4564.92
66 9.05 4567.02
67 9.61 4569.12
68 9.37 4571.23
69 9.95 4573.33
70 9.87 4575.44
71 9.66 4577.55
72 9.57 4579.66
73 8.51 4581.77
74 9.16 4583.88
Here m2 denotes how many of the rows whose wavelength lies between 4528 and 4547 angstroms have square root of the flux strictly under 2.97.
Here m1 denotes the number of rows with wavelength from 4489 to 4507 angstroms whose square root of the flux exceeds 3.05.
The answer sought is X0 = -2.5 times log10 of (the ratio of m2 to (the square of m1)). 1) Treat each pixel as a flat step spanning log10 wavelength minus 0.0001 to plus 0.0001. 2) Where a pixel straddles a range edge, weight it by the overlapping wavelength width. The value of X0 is 2.0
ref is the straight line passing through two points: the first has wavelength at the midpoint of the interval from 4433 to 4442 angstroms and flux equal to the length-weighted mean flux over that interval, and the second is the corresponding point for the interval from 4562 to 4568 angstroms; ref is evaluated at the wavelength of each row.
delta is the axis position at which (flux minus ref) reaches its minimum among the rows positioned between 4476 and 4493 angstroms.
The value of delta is 4491.93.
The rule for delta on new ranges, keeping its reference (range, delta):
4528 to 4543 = 4533.49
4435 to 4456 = 4442.56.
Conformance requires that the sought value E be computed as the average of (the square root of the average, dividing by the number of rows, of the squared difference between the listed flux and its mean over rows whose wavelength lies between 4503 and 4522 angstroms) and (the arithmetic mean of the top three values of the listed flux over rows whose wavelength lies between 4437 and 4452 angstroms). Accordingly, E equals 4.6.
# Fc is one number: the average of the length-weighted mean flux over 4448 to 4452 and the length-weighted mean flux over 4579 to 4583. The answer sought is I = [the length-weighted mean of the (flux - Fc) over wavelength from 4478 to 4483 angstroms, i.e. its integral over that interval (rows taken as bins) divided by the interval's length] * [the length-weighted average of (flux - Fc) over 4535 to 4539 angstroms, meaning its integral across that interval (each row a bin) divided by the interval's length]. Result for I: 0.16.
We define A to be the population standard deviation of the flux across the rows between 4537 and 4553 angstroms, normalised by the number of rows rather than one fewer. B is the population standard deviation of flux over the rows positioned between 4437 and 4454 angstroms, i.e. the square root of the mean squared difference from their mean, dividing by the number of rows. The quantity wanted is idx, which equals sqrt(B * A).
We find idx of 0.278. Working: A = 0.24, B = 0.32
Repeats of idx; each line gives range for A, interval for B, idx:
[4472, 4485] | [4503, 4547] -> 0.423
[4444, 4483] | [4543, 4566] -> 0.521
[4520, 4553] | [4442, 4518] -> 0.525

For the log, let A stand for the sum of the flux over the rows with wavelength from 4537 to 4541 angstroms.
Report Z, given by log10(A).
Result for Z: 1.25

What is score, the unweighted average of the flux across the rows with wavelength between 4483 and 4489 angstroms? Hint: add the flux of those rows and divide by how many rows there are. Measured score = 9.58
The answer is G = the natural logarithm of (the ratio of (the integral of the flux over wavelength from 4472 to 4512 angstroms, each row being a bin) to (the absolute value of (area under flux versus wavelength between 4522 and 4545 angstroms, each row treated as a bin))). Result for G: 0.6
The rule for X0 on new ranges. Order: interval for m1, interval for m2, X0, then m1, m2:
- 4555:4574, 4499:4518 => 3.9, 6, 1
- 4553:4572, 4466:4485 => 3.5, 5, 1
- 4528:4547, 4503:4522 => 0.0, 1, 1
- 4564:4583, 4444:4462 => 1.6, 6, 8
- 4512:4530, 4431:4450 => 0.3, 3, 7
